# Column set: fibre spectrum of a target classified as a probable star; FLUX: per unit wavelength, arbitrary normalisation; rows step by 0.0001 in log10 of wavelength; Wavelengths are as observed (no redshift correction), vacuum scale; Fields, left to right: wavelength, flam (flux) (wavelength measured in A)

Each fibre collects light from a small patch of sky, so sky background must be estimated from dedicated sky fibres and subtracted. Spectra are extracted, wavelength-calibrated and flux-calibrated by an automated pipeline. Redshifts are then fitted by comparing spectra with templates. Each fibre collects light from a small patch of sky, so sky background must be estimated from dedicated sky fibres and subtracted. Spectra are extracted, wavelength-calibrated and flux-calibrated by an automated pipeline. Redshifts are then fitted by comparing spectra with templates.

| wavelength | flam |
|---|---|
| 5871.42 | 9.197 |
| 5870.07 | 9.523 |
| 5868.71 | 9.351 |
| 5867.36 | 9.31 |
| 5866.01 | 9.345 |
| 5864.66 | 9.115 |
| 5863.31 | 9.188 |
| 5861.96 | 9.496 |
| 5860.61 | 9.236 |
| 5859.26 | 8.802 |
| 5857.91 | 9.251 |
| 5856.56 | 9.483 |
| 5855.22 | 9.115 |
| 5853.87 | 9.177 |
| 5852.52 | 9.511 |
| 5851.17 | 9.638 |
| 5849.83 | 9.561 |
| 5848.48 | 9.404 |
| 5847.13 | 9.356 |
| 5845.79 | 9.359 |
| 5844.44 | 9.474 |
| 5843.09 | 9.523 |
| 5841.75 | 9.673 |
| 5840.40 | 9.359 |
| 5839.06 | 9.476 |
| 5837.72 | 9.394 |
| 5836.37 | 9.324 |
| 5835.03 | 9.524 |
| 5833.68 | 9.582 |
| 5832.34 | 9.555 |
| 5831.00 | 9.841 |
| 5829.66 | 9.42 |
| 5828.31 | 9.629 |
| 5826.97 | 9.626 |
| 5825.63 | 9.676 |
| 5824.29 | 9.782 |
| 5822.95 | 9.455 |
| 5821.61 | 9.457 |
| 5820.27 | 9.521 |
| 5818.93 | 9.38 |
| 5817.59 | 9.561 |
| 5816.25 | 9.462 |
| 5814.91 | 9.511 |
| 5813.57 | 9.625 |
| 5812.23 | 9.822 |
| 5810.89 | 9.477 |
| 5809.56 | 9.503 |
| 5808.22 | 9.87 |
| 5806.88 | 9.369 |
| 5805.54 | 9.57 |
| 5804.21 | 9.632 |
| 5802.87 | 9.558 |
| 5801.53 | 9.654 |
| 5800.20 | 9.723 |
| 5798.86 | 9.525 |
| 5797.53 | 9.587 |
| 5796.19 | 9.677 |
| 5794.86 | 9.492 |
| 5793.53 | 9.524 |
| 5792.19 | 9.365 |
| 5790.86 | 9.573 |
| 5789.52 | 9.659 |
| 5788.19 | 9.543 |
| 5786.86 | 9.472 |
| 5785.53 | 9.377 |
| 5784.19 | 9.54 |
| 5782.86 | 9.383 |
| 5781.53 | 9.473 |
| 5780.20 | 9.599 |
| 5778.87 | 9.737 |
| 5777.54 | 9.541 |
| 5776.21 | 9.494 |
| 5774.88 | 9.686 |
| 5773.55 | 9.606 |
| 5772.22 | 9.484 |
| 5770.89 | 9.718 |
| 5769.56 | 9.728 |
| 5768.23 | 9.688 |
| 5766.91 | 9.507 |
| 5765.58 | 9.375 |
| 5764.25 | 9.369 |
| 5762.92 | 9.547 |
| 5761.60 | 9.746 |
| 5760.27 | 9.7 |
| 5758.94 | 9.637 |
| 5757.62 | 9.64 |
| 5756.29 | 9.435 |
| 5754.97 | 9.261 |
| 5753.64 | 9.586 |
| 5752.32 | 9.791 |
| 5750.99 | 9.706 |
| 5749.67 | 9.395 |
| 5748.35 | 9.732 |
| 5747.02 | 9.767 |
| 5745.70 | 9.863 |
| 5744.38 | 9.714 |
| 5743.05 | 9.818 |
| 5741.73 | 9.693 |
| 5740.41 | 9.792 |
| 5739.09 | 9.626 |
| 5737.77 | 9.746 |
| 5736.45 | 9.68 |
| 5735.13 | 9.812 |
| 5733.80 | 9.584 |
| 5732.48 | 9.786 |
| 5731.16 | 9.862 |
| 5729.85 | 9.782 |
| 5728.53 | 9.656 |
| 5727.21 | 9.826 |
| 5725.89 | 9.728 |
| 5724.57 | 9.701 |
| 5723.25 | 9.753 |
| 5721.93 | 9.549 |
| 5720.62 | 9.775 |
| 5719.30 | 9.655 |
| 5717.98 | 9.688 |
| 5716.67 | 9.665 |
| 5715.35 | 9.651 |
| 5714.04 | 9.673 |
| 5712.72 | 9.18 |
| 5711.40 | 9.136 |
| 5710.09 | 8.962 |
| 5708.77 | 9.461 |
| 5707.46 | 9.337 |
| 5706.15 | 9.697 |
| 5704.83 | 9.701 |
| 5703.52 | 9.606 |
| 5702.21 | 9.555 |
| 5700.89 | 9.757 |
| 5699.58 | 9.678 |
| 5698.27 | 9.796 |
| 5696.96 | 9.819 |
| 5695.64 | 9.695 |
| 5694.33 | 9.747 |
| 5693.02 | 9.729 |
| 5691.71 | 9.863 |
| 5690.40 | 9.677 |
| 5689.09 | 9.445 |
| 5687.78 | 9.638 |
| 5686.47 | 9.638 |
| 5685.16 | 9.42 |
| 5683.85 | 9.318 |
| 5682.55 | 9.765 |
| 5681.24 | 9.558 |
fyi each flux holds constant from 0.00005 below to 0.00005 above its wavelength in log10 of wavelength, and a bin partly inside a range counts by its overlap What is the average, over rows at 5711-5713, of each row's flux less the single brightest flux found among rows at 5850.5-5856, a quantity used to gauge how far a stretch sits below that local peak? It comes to -0.48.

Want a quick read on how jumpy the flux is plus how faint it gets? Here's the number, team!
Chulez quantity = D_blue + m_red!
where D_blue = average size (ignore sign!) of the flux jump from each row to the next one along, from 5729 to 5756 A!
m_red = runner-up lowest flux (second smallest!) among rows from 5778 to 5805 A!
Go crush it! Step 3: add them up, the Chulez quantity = 9.532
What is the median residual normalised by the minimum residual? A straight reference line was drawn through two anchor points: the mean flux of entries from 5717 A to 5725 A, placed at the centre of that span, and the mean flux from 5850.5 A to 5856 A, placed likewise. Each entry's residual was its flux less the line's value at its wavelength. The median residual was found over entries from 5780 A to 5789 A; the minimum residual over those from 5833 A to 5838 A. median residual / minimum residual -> 0.7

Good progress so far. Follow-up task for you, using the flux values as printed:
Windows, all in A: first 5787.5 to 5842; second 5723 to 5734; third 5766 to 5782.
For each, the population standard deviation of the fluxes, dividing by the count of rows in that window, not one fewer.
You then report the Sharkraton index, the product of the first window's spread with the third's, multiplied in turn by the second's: 0.0011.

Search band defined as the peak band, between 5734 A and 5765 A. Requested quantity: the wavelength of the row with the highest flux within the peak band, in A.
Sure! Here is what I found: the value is 5745.70 A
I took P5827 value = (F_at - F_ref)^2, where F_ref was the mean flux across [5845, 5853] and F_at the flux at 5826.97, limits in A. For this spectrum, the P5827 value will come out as 0.024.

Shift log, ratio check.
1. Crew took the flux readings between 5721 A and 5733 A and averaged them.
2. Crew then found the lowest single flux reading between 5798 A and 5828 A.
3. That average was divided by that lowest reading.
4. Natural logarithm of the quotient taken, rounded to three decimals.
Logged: 0.039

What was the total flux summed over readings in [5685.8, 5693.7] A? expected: 58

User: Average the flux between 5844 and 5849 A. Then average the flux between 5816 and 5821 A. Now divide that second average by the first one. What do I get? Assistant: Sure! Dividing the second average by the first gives 1.01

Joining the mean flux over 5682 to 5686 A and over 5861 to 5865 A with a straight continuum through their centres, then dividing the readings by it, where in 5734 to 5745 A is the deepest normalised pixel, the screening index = 5739.09 A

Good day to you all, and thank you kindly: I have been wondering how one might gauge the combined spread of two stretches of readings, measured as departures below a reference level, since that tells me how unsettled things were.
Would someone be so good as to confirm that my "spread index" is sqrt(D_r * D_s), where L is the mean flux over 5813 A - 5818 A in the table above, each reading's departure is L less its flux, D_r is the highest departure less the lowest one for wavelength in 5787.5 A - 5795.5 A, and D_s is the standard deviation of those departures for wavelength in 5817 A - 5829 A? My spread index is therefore 0.19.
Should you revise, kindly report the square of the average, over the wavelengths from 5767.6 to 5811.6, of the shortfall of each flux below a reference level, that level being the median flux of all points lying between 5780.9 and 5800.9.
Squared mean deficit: 0.0021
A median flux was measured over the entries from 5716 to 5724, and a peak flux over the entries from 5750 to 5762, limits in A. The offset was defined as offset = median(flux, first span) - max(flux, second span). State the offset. -0.11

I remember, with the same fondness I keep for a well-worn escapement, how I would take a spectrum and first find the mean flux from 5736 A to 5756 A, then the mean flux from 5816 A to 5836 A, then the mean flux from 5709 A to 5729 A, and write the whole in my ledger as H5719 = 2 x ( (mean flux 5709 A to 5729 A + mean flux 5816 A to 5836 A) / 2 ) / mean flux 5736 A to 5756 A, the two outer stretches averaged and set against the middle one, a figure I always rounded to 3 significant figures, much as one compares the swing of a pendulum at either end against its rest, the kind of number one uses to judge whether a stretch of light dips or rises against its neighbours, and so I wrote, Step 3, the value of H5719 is 1.98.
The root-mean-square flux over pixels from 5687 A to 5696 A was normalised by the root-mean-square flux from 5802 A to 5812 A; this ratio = 1.012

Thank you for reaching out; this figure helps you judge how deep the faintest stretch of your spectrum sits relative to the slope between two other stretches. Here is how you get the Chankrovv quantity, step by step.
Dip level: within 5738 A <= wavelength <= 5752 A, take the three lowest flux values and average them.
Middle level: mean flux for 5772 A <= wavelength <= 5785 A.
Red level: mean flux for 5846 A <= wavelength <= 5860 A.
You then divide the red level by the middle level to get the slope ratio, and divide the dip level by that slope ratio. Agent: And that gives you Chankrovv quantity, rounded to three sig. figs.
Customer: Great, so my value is 9.80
